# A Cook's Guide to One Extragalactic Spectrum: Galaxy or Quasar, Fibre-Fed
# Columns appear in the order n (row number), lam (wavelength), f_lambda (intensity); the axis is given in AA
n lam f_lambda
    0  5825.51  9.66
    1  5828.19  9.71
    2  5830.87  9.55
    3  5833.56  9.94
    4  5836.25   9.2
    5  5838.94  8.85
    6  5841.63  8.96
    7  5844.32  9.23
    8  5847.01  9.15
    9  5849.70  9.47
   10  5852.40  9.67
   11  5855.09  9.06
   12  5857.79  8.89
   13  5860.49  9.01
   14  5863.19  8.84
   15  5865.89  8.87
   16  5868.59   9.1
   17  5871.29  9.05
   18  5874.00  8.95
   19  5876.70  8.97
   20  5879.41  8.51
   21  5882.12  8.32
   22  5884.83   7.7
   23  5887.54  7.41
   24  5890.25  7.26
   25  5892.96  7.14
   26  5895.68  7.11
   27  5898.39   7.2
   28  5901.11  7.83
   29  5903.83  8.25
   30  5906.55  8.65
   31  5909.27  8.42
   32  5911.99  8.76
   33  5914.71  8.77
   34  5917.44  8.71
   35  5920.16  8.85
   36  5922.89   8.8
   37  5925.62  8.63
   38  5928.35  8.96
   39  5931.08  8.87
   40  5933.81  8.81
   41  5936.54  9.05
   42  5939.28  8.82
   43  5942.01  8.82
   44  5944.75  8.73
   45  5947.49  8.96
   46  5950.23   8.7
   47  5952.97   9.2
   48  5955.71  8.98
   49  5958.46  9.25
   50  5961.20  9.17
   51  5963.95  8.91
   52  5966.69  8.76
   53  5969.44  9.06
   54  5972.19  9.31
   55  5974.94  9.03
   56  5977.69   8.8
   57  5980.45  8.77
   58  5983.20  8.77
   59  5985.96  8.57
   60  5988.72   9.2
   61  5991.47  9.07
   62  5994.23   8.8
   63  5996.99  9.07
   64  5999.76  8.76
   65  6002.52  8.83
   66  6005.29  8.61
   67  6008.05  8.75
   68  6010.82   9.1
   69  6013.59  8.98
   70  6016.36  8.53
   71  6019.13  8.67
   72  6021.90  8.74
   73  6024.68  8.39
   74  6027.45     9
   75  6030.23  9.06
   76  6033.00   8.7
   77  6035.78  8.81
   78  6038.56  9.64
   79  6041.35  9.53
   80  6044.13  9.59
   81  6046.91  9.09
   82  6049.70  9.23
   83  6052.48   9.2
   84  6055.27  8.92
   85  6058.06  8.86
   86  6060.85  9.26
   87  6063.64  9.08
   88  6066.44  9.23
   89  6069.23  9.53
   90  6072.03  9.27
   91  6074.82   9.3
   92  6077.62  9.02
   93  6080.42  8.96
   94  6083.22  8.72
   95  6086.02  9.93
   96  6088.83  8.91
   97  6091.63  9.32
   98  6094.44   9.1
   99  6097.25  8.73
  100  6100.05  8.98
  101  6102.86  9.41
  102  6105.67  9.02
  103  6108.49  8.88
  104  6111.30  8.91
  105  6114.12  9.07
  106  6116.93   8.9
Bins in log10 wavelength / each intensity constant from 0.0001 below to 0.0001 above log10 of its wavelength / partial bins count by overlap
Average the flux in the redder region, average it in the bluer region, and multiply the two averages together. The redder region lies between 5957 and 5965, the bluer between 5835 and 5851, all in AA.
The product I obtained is 83.3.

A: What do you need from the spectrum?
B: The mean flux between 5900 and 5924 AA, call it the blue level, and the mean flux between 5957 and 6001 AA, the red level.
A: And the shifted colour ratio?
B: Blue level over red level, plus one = 1.96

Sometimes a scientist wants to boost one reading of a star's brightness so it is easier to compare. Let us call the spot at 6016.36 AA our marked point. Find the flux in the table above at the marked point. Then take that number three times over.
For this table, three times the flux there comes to 25.6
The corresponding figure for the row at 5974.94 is 27.1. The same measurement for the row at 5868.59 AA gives 27.3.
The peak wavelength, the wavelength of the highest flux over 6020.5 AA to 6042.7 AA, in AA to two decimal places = 6038.56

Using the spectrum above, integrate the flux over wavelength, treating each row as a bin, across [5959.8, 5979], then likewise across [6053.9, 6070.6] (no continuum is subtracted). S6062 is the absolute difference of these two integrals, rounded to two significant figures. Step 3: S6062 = 20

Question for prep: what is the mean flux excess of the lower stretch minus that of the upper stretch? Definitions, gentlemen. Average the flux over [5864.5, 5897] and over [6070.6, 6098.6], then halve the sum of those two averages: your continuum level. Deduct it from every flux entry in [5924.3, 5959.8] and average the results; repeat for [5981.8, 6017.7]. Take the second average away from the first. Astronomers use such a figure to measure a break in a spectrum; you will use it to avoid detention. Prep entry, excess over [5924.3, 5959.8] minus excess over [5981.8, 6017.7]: 0.1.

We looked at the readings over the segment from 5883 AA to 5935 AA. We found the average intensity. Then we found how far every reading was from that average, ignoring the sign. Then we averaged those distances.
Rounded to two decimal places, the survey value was 0.62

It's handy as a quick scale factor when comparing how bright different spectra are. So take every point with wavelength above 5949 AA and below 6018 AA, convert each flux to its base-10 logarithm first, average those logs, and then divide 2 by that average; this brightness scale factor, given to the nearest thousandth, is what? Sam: 2.105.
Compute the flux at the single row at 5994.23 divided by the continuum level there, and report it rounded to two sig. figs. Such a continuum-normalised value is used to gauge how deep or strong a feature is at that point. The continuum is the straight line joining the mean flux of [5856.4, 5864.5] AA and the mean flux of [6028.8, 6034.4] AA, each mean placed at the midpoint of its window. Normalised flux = 0.99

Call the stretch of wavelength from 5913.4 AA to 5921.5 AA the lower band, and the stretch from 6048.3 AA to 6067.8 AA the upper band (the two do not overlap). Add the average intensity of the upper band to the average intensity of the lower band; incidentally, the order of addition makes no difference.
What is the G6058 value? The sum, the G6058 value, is 17.9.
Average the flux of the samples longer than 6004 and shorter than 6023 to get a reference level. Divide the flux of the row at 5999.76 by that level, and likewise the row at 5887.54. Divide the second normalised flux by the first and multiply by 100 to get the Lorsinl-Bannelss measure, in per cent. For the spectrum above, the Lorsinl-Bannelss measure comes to 85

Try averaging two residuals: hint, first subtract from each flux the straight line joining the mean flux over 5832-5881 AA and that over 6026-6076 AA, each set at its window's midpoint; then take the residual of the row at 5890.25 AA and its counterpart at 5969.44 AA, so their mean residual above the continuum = -1.0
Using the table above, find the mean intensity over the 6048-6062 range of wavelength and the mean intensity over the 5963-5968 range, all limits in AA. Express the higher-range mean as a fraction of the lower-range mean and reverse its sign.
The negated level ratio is -1.03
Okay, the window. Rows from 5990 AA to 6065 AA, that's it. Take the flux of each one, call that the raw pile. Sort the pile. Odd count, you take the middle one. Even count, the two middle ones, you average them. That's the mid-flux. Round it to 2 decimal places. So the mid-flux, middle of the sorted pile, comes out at 8.98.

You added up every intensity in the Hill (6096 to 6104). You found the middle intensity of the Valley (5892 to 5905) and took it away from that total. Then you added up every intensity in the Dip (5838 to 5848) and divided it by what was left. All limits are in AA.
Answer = 1.8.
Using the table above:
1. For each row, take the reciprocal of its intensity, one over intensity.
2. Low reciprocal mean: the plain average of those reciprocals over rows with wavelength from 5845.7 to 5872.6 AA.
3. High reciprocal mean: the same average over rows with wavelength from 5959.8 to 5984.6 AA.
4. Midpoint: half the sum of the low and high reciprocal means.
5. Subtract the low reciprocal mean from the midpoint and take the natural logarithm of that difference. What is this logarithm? -6.96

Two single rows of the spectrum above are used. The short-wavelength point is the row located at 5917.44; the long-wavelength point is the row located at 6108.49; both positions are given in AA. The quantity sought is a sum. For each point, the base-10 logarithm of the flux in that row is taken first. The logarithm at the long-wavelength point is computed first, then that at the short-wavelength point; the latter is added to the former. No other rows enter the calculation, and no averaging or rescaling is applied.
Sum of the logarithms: 1.888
